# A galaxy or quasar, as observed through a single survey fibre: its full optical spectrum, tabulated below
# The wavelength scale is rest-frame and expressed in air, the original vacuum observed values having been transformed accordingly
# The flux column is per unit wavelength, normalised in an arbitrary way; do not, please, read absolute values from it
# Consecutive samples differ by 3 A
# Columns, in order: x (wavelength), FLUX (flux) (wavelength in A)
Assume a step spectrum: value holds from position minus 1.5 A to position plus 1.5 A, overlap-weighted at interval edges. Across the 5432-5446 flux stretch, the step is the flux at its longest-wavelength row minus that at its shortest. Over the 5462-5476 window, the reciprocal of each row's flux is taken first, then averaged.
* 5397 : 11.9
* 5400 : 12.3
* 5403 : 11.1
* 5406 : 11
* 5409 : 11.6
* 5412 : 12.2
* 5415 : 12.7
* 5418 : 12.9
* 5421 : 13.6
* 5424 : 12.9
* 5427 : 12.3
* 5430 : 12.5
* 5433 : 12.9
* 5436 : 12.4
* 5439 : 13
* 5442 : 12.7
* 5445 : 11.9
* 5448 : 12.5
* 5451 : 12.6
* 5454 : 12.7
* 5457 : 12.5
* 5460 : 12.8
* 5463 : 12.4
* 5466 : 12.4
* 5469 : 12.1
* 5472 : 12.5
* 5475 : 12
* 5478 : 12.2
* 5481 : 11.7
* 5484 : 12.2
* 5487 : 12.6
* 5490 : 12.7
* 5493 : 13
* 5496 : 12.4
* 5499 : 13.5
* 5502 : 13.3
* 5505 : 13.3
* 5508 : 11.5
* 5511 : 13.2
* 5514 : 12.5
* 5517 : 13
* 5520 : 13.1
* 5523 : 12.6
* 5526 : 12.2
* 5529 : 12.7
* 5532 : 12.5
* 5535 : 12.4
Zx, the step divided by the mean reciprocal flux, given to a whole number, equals -12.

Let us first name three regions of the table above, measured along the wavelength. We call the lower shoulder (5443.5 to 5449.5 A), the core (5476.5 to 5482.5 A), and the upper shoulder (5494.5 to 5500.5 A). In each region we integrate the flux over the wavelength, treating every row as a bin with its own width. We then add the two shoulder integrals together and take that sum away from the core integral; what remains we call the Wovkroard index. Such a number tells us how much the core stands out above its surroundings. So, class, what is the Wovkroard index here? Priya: -79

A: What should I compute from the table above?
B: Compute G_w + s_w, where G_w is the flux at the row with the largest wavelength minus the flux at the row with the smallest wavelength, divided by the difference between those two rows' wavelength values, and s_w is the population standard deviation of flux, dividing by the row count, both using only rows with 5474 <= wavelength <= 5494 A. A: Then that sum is 0.47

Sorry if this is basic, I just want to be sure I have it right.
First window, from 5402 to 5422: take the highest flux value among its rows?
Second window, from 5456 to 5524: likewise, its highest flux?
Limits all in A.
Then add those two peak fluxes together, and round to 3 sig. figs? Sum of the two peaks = 27.1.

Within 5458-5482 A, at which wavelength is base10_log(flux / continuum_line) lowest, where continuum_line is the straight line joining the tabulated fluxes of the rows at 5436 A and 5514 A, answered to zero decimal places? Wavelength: 5481 A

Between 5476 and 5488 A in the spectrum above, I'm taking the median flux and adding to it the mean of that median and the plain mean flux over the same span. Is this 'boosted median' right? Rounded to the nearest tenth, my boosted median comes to 24.4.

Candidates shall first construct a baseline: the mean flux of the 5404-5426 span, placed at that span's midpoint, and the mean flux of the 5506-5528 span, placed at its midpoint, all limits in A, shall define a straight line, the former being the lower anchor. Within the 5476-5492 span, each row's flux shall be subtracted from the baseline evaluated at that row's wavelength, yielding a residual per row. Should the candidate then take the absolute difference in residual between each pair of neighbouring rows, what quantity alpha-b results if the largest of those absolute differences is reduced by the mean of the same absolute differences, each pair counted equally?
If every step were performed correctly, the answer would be 0.13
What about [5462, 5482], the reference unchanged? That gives 0.19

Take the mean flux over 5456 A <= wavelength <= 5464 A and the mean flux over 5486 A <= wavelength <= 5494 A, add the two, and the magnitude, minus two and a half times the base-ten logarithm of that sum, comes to -3.51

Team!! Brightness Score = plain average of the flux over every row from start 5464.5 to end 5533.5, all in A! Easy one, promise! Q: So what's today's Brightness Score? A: 12.6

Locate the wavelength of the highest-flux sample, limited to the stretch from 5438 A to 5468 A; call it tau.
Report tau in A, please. 5439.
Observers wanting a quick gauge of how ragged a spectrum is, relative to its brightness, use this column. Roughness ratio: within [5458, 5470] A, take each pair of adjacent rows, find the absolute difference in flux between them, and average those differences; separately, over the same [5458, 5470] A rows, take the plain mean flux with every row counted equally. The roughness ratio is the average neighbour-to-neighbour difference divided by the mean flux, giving 0.019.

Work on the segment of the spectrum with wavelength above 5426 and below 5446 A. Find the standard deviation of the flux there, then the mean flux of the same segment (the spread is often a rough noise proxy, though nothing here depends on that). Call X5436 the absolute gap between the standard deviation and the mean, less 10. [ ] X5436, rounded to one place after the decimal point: 2.2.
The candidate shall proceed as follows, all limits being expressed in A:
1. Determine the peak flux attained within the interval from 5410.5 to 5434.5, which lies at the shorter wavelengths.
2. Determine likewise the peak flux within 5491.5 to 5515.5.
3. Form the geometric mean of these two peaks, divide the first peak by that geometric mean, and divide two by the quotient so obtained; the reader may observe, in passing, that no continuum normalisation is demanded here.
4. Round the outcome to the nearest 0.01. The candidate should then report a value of 1.99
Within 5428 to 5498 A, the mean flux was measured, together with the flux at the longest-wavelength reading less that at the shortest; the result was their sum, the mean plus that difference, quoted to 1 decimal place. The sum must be 12.4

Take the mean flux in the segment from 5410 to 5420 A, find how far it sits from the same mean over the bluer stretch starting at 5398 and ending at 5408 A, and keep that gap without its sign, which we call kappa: 1.1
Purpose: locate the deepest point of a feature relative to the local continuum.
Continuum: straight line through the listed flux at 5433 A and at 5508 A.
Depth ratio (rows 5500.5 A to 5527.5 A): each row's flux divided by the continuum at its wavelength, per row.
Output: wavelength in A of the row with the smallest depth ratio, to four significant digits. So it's 5508 A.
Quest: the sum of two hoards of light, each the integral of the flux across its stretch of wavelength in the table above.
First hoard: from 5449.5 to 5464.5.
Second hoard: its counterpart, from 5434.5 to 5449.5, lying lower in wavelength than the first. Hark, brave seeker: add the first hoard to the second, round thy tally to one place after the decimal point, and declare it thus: 376.5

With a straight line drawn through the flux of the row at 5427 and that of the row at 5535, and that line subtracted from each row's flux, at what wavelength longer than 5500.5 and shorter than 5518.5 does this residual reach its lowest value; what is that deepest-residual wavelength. 5508 A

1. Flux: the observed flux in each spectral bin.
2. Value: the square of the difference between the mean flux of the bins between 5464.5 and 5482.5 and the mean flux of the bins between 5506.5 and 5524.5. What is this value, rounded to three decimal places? 0.250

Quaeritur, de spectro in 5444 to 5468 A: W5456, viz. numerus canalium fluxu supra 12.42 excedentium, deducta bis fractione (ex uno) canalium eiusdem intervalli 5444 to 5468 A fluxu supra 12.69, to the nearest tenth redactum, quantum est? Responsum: 4.5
